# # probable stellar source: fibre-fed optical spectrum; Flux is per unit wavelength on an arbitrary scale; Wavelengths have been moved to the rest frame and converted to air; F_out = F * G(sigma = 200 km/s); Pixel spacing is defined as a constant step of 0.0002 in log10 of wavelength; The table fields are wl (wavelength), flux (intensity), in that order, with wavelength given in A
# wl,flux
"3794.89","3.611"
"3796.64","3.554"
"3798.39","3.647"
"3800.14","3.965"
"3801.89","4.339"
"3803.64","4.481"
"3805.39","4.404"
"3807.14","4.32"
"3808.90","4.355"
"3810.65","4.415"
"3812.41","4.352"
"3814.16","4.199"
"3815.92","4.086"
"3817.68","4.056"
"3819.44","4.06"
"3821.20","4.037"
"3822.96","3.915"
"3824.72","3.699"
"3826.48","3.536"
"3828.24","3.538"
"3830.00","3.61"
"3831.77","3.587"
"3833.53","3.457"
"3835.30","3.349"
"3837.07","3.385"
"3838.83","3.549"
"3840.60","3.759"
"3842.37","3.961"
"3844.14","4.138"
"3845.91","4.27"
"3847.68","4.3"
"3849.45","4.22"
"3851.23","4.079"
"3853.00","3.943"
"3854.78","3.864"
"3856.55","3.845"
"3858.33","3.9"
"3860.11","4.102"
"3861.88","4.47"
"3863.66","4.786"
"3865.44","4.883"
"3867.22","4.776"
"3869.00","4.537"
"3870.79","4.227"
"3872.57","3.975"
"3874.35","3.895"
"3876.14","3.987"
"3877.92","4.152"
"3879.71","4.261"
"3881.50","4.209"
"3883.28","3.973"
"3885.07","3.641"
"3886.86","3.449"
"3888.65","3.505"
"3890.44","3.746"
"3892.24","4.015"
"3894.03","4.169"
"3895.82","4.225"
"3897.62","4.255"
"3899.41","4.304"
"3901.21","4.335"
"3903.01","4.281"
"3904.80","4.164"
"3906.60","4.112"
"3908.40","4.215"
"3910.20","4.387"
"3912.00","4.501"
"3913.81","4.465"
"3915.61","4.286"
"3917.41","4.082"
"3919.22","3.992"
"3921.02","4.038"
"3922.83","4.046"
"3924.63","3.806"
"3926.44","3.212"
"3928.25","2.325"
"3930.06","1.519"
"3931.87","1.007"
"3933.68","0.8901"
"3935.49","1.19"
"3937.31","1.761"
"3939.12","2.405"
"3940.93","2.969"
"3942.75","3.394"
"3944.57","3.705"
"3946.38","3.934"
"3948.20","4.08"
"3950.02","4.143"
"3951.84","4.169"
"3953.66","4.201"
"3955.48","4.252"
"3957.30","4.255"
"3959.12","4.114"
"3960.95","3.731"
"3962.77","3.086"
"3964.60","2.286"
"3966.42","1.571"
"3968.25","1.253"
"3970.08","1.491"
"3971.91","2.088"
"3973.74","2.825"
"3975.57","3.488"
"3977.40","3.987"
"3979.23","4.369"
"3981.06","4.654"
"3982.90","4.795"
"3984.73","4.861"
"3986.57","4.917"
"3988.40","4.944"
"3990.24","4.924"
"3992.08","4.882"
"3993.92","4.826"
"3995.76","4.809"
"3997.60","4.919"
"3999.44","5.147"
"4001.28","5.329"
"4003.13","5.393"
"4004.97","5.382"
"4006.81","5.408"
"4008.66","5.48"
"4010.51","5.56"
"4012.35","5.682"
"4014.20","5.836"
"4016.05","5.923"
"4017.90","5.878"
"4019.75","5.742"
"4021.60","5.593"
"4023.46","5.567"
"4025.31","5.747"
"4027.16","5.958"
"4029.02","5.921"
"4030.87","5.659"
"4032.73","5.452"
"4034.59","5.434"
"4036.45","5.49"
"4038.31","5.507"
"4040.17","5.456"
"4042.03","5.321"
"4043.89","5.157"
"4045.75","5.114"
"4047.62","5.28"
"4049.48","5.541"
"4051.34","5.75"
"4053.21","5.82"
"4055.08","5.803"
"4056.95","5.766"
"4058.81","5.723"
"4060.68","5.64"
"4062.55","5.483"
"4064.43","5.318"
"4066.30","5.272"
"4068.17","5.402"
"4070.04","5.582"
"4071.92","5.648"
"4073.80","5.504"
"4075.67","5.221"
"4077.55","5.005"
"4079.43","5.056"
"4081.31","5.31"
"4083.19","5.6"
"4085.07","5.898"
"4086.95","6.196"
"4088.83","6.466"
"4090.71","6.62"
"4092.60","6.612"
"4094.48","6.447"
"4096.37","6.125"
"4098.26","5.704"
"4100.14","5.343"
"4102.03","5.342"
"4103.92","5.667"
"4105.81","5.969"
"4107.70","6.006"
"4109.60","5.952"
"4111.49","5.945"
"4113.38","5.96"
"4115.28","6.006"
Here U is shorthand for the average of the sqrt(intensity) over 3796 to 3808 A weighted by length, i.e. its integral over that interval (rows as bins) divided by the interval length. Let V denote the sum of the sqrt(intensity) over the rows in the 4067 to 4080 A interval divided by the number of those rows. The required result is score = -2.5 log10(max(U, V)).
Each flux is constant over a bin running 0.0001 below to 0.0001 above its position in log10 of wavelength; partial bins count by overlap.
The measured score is -0.910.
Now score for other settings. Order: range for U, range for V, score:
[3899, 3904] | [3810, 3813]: -0.802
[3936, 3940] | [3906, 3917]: -0.795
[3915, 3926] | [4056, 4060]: -0.949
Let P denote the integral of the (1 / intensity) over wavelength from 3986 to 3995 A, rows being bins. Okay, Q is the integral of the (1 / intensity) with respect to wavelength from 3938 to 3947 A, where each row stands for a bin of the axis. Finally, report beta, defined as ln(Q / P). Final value 0.46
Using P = 1.838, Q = 2.9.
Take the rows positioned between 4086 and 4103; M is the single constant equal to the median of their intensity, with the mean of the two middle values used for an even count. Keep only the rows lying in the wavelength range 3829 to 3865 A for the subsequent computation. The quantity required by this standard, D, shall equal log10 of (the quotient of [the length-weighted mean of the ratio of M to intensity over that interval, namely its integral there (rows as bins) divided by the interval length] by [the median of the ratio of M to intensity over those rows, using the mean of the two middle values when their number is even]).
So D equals 0.002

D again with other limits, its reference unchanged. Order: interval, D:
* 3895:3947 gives 0.168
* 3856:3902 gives 0.005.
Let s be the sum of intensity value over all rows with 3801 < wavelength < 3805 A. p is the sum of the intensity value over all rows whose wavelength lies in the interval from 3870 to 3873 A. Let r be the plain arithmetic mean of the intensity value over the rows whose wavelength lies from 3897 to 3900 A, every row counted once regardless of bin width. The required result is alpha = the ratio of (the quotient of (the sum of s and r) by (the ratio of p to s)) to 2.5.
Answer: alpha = 5.6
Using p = 8.2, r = 4.3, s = 8.8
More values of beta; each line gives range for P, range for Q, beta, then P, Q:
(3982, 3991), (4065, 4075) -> -0.01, 1.842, 1.8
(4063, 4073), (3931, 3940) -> 1.35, 1.835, 7.1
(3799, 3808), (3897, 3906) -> 0.00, 2.108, 2.1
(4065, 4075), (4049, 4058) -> -0.16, 1.831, 1.6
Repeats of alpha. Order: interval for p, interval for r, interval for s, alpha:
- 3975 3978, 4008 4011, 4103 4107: 10.7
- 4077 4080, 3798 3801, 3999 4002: 5.9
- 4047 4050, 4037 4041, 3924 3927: 3.2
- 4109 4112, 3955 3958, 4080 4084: 5.6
